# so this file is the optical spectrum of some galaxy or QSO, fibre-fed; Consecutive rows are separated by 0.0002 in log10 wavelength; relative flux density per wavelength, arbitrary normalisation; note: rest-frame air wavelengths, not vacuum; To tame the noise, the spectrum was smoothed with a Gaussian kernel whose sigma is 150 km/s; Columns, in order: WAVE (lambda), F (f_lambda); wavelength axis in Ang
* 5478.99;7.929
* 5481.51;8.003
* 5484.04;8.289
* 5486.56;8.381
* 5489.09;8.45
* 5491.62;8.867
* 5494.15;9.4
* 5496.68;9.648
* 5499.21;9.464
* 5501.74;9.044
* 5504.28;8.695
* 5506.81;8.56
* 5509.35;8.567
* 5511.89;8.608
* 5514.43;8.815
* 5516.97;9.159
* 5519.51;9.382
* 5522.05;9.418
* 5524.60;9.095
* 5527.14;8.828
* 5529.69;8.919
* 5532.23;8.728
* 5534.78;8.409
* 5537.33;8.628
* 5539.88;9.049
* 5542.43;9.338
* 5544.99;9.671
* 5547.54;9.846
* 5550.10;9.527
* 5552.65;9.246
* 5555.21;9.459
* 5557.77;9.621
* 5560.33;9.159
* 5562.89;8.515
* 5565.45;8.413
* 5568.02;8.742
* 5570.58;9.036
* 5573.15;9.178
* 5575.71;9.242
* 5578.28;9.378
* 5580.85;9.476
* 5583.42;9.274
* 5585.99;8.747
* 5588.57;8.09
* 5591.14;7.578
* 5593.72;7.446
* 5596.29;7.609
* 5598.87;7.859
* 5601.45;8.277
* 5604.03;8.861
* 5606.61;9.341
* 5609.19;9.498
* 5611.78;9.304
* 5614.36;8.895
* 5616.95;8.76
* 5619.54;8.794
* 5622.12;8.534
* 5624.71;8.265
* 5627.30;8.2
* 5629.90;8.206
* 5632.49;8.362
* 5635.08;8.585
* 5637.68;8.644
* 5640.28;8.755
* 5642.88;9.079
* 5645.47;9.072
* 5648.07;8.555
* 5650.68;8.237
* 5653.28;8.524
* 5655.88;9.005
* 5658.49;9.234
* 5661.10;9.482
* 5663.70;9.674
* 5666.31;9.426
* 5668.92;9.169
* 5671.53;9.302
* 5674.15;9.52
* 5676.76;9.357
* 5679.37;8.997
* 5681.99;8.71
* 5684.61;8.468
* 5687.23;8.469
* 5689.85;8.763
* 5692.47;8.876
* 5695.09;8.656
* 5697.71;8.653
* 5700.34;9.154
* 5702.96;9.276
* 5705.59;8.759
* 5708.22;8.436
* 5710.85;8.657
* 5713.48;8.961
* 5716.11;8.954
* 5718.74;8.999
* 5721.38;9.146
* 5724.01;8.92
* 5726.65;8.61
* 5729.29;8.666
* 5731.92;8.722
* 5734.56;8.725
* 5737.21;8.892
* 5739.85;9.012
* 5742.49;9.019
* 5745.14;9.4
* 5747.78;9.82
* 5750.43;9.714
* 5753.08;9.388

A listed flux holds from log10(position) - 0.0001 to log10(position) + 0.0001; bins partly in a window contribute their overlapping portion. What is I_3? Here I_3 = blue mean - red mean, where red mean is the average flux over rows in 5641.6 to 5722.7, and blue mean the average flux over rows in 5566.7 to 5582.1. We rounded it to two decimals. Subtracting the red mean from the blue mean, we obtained 0.22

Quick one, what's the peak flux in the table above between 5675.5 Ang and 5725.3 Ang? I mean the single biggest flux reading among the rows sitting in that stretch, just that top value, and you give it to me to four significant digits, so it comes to 9.357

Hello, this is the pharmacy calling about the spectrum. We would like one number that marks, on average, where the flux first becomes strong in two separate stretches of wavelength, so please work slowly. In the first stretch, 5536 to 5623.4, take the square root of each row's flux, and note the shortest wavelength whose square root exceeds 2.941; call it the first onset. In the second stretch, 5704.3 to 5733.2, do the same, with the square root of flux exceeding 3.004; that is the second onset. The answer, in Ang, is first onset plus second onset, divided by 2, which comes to 5630.6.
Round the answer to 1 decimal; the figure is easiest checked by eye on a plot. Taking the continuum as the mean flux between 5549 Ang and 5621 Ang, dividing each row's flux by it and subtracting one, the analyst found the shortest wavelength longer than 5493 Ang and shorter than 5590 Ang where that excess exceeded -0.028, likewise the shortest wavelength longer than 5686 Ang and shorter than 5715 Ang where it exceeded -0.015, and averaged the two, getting 5592.0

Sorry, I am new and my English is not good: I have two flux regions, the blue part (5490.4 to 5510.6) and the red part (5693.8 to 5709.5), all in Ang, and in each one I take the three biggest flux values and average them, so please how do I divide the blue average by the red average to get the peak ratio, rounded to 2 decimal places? 1.05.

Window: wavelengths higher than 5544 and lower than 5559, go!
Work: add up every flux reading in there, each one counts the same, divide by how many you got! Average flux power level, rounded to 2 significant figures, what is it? 9.6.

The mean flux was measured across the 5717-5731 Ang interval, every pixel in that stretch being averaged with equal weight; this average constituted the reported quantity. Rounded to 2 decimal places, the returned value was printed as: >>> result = 8.87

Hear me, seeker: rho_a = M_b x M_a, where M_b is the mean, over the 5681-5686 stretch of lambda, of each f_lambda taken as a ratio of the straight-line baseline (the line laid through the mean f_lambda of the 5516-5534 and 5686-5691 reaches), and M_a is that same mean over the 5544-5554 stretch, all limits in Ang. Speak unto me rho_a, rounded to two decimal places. 1.06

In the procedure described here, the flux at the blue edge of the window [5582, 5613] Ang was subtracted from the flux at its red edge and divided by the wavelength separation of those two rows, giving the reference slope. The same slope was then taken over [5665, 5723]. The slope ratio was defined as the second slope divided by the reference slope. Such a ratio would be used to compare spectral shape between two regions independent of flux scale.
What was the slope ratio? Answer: -4.81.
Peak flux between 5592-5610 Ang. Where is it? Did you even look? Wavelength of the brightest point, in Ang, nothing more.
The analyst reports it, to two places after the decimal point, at 5609.19 Ang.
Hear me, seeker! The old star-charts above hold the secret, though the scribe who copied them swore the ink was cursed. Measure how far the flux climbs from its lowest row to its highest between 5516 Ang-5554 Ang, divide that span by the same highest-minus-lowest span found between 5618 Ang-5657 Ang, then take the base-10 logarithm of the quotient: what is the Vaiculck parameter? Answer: 0.21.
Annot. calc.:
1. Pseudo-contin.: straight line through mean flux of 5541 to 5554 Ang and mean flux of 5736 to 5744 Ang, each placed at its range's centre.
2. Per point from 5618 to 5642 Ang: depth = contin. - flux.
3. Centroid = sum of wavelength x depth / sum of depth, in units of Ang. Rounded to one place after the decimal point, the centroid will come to 5629.4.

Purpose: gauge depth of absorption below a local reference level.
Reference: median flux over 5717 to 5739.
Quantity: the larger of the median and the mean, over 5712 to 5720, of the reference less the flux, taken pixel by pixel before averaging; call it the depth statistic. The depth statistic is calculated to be -0.2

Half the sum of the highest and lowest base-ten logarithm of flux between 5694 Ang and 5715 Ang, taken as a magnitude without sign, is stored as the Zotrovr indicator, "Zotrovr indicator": 0.947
